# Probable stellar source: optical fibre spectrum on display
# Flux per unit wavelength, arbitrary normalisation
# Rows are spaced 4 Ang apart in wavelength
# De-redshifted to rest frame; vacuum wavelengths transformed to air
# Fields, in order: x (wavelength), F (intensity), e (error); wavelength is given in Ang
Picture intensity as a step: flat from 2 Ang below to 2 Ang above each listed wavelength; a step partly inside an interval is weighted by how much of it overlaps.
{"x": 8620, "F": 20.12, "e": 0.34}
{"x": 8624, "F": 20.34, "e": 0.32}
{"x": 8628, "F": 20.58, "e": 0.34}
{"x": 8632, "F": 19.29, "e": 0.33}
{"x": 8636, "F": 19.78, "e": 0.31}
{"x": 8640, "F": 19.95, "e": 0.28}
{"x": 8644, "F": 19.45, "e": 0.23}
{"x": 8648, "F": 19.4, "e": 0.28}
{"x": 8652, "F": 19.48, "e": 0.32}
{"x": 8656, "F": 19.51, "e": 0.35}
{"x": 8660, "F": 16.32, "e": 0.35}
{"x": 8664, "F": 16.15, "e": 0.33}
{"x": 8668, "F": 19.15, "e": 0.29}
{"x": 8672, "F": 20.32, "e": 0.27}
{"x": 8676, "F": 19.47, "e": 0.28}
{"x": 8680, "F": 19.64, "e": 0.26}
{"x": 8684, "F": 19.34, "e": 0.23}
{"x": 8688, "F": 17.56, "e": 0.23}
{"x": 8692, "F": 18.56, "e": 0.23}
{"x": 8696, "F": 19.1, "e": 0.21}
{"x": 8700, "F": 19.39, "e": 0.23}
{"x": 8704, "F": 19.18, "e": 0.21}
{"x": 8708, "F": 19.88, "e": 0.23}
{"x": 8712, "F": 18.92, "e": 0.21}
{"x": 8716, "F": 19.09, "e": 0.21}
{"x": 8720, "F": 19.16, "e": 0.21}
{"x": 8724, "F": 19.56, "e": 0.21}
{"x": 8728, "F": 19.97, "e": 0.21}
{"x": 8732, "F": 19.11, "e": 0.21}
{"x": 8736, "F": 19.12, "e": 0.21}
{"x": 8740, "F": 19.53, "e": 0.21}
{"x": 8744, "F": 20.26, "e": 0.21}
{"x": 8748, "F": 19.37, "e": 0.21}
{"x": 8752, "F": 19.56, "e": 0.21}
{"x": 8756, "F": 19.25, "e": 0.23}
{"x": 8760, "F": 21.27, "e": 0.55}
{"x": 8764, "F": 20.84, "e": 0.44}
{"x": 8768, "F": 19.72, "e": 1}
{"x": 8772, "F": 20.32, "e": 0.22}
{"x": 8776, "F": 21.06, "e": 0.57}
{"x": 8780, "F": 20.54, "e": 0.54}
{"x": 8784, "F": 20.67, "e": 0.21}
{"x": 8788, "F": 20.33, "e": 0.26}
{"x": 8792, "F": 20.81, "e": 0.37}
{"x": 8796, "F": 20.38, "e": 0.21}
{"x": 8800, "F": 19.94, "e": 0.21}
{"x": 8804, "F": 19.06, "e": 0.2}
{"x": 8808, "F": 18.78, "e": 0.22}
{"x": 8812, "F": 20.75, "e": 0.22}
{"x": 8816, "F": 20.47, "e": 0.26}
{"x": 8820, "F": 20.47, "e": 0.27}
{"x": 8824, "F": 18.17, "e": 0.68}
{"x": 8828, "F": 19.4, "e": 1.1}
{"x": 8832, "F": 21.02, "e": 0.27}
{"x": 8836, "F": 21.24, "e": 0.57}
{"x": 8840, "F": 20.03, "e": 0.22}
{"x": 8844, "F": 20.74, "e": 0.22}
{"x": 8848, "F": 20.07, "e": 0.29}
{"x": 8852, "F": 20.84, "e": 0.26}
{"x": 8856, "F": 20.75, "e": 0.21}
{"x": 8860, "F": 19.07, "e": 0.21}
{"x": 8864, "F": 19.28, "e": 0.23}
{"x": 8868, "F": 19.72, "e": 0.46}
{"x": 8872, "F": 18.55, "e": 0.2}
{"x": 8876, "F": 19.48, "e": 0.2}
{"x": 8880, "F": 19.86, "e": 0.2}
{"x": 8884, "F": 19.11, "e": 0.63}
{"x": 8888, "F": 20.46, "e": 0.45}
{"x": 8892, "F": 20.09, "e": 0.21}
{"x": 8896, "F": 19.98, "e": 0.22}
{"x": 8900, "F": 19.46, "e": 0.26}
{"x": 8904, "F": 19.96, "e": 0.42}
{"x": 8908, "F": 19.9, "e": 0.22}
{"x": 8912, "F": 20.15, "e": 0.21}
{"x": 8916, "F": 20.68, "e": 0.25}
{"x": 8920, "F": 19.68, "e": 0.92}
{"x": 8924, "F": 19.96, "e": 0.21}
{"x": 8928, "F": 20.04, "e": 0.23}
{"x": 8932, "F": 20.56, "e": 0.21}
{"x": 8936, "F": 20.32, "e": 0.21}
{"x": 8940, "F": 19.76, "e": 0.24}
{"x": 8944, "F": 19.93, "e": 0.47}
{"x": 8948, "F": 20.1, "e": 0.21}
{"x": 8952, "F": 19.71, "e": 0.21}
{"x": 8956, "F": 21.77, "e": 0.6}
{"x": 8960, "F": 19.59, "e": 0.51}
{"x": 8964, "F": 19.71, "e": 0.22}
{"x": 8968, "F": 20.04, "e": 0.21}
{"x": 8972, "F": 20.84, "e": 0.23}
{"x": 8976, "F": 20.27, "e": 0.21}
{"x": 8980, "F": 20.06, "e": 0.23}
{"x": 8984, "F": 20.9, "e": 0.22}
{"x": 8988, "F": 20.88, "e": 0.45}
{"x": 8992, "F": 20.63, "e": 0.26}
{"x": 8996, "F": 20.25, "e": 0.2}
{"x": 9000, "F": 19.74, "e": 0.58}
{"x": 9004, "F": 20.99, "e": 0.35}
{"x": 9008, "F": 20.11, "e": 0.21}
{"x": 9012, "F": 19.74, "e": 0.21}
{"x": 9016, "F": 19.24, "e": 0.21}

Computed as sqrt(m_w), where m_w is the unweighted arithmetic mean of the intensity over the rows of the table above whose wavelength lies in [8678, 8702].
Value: 4.35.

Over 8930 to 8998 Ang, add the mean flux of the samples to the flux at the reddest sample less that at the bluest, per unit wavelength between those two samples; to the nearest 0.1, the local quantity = 20.3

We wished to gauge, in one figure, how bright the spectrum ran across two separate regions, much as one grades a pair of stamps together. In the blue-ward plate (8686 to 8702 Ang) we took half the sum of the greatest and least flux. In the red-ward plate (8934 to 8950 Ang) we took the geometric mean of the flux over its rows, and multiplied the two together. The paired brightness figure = 370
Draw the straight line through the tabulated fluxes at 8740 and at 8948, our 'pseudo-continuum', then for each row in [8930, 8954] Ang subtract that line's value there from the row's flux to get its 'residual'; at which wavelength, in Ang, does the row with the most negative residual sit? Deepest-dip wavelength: 8952 Ang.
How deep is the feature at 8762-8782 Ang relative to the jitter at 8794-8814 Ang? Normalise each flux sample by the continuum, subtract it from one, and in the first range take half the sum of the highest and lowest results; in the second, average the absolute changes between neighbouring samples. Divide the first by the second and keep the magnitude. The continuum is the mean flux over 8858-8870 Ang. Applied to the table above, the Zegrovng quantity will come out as 1.2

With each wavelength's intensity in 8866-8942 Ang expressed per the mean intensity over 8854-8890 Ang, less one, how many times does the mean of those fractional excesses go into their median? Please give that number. 1.3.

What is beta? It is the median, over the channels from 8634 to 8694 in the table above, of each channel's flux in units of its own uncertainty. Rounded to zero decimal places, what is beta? 70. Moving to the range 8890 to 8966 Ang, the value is 90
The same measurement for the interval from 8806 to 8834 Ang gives 78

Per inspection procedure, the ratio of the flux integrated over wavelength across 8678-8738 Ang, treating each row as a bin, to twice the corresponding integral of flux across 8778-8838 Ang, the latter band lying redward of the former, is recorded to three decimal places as 0.476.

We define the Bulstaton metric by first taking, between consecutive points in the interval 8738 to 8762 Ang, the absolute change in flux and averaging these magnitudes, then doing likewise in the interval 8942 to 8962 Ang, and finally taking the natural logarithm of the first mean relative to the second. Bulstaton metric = -0.4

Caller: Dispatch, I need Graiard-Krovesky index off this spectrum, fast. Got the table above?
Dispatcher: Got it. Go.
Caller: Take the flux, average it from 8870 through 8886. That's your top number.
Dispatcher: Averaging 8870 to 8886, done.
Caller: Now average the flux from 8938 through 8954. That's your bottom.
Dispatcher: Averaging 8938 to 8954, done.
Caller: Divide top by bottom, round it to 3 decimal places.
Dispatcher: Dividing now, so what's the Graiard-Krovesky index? 0.969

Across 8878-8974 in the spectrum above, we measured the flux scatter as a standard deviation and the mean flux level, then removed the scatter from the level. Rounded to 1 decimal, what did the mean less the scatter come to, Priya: 19.5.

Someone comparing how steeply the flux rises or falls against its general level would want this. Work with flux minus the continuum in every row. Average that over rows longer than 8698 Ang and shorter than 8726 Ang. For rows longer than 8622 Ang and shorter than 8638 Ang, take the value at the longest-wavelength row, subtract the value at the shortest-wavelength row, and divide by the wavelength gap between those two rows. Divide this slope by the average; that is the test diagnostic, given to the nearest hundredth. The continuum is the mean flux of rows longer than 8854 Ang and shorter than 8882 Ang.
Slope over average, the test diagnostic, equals 0.21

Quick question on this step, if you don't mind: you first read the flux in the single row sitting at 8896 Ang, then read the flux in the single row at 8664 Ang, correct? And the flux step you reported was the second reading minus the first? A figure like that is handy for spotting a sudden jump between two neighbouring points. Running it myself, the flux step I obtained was -3.8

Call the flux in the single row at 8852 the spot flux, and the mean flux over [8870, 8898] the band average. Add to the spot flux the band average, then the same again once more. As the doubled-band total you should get 60.1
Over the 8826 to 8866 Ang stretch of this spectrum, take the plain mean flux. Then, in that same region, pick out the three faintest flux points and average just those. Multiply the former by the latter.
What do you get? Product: 390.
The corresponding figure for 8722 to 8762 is 377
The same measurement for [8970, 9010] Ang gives 409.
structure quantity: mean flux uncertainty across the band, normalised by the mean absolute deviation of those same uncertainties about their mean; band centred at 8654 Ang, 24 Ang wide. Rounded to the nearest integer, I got 8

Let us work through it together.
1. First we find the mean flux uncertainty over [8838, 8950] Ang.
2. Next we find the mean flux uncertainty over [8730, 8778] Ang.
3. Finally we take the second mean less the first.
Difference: 0.06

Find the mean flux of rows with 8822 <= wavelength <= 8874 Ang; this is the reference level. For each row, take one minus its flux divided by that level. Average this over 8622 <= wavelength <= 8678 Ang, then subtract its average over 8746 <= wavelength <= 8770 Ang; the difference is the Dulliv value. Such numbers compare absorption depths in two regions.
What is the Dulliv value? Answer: 0.039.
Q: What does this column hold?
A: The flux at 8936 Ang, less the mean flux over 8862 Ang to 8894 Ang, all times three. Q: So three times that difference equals 2.3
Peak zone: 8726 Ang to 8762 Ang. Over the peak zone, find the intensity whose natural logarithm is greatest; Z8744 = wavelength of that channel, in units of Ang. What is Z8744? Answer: 8760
